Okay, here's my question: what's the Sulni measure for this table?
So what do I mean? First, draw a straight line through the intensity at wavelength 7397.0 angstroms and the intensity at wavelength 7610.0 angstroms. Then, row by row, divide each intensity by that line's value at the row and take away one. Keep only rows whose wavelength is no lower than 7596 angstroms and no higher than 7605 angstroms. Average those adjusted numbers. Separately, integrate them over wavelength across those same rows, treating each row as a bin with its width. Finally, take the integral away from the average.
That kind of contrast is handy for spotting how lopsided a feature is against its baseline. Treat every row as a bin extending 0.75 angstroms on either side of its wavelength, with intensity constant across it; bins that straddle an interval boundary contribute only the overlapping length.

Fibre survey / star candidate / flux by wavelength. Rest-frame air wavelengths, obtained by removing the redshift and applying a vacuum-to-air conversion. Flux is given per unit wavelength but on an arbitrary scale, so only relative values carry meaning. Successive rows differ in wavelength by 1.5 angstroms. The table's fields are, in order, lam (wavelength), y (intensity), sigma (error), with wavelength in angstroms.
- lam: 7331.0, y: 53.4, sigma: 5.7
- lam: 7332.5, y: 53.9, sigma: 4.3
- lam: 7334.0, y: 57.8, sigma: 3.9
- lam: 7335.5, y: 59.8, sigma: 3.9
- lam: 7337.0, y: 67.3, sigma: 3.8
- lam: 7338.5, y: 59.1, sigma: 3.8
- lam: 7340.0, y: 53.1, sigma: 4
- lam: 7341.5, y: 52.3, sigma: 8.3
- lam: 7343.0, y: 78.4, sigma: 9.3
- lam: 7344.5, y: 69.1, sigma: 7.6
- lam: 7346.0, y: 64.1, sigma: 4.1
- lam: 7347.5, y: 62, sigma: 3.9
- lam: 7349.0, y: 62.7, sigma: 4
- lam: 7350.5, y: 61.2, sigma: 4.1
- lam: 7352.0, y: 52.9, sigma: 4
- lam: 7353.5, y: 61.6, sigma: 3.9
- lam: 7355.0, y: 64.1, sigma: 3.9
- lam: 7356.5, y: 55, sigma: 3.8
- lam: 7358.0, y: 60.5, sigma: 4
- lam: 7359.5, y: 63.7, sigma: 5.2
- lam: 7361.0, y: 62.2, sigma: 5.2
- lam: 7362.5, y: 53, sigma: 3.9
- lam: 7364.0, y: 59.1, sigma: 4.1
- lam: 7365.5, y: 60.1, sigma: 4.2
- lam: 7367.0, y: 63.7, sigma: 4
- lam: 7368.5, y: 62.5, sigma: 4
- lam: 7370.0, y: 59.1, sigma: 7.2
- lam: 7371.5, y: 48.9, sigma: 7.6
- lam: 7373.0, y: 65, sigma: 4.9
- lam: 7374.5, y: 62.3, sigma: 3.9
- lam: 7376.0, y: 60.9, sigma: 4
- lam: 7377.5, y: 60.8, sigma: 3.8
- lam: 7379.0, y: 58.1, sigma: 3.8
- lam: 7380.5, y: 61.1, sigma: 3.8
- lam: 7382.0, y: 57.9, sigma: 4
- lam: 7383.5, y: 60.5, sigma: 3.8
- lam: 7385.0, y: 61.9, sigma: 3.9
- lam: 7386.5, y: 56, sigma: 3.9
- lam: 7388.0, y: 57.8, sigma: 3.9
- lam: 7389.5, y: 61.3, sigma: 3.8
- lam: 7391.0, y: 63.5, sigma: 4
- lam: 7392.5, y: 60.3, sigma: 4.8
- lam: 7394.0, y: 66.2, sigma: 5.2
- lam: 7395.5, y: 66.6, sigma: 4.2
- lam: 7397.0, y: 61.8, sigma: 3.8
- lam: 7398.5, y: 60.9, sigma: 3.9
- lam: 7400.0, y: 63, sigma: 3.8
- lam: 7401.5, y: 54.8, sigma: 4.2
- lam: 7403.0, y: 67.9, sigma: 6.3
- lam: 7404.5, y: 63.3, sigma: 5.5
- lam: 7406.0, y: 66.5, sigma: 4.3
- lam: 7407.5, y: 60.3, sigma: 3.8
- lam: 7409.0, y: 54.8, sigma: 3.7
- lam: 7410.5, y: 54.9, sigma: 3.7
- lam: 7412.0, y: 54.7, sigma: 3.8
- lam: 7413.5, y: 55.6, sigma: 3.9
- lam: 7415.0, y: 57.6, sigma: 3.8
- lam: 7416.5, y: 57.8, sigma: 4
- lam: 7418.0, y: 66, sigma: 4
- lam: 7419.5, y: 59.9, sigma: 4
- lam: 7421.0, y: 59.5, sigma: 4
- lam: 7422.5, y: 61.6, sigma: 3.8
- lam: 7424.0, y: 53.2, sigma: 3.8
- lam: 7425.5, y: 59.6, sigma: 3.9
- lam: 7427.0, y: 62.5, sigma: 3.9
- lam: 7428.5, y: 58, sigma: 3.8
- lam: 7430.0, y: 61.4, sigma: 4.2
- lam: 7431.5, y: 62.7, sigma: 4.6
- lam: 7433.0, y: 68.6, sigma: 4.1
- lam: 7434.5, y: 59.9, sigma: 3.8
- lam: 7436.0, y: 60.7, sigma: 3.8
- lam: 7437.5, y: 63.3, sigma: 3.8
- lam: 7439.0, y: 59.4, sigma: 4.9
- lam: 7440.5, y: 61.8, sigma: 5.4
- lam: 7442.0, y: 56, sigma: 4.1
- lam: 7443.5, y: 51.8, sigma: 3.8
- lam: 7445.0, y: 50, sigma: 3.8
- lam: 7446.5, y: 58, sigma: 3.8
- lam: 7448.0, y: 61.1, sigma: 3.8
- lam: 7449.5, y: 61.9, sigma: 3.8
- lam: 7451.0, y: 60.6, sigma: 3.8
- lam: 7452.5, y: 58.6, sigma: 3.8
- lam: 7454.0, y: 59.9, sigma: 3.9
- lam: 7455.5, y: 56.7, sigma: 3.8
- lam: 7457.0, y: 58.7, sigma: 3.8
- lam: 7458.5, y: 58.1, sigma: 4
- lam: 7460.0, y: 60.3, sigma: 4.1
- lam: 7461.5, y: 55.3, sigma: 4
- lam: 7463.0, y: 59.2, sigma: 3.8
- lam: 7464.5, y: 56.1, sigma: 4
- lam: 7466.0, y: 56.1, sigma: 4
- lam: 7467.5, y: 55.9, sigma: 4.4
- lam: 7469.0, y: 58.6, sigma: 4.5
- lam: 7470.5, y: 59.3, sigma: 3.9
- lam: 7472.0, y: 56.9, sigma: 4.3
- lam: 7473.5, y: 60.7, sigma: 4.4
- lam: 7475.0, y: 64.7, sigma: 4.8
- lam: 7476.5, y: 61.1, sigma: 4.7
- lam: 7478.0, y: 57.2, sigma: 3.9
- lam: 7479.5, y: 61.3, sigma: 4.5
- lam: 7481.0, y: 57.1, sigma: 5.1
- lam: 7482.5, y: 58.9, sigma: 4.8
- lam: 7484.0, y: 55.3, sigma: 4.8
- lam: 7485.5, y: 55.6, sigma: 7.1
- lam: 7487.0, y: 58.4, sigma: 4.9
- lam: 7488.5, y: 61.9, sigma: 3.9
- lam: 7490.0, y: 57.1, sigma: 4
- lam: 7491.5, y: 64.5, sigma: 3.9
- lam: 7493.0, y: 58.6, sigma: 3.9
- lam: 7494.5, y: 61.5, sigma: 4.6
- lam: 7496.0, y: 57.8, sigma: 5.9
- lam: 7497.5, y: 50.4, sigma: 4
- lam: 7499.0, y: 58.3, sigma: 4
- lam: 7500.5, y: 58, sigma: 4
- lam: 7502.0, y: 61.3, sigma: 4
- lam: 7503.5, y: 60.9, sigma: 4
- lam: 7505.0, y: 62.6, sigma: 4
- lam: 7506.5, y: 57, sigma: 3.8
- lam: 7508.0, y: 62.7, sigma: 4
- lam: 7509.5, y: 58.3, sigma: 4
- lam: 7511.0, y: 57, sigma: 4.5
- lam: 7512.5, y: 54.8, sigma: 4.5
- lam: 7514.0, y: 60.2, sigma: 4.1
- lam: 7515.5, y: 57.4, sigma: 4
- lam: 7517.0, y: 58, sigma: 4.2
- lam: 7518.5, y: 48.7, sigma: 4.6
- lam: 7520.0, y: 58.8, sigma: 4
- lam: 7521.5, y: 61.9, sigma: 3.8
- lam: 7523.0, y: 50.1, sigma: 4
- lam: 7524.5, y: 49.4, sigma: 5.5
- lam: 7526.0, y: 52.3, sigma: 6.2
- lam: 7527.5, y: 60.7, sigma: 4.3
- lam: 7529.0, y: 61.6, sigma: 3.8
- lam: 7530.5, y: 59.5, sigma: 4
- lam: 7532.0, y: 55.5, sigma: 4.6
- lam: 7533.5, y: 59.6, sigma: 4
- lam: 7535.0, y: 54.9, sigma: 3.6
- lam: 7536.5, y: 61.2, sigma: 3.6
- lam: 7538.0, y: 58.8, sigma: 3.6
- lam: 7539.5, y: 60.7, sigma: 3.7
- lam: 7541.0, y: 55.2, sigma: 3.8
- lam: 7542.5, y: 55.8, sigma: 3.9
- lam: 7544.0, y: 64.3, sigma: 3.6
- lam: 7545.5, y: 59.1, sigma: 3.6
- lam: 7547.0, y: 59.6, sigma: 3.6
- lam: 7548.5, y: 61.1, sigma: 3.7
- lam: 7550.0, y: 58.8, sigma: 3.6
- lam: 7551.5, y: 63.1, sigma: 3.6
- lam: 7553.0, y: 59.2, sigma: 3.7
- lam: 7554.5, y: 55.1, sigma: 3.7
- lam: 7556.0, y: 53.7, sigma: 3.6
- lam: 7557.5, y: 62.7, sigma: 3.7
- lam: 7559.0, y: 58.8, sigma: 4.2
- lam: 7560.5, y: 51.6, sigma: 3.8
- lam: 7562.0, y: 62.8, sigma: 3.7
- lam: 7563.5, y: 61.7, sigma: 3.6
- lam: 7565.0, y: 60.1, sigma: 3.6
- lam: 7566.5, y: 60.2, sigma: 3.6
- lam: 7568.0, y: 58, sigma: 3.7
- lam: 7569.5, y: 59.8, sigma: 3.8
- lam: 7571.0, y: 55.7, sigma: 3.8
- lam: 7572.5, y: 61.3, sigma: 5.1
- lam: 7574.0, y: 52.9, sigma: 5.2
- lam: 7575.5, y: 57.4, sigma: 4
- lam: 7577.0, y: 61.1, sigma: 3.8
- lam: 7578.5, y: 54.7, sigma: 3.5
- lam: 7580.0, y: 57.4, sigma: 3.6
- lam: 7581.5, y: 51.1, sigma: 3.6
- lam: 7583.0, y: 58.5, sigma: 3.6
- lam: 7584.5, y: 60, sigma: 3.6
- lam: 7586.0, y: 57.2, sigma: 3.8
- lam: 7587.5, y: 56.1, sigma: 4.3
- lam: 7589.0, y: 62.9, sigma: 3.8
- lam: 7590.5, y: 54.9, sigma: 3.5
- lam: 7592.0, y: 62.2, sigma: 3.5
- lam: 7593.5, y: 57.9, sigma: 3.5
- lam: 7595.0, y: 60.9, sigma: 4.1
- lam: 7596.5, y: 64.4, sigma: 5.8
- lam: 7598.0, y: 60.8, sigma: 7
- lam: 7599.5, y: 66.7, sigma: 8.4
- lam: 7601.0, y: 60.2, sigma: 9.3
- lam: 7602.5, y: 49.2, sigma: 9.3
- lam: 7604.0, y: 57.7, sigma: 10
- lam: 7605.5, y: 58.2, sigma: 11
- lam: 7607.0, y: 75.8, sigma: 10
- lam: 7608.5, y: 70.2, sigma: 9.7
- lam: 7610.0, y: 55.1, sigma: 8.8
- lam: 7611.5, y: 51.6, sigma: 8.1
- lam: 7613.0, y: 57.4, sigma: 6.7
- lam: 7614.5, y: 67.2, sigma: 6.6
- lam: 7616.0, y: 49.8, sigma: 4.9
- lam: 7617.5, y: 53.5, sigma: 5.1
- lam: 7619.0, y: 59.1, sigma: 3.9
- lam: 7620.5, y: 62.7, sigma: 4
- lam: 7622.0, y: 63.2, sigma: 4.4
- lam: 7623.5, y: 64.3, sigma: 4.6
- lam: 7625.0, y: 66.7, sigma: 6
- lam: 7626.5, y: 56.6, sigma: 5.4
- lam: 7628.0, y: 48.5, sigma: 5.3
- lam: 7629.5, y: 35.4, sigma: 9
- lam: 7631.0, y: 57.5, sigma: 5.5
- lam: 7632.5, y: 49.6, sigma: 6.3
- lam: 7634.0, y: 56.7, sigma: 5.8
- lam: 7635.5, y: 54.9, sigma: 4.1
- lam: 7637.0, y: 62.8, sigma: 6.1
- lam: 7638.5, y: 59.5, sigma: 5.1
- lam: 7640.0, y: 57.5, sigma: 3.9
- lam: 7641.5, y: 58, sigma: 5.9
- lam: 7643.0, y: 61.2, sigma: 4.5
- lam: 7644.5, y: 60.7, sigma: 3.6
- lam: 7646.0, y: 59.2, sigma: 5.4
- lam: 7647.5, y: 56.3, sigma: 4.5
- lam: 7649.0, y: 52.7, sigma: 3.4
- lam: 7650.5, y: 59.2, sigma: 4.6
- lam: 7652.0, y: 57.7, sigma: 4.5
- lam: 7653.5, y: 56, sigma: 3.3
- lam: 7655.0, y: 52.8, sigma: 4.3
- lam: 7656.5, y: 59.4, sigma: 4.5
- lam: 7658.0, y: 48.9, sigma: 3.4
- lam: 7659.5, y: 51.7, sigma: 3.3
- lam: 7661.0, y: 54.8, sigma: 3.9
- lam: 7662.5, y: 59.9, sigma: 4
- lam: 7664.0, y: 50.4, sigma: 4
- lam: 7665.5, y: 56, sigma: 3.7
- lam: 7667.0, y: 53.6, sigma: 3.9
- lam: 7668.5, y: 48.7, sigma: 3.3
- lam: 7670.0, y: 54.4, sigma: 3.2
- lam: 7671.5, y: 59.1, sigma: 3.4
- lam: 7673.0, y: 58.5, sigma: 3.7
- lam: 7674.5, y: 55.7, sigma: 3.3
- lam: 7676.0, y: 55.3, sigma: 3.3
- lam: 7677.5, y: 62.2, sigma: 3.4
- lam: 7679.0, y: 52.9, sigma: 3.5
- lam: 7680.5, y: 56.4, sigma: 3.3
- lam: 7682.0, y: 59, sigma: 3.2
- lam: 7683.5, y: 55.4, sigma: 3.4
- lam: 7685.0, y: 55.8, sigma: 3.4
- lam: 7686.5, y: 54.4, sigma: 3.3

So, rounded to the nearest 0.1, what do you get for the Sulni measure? -0.6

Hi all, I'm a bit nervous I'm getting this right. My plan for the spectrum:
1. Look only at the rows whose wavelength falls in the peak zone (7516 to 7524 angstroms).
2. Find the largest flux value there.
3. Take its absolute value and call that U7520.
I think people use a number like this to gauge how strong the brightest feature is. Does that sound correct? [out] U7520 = 61.9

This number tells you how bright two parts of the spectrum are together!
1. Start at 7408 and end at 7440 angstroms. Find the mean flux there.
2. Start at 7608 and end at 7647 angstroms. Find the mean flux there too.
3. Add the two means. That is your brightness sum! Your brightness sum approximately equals 117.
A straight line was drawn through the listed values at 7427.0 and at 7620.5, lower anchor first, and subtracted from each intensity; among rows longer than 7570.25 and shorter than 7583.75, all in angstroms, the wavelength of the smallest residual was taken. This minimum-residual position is 7581.5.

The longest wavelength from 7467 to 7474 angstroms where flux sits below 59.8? 7472.0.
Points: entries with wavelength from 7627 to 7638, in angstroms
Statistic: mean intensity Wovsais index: 52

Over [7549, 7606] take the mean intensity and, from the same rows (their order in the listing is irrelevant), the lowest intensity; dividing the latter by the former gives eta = 0.840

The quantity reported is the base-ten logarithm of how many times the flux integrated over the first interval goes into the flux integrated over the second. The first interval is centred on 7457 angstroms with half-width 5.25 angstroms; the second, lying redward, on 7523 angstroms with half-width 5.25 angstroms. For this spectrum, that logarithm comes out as -0.028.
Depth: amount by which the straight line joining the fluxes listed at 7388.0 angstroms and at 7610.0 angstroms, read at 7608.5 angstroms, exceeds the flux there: -15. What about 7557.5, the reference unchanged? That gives -7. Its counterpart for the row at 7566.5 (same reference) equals -5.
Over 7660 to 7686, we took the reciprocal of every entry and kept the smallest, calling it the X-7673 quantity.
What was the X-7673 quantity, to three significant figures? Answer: 0.0161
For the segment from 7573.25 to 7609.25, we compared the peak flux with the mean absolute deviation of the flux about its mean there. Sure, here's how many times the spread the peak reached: 18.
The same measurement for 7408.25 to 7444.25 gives 22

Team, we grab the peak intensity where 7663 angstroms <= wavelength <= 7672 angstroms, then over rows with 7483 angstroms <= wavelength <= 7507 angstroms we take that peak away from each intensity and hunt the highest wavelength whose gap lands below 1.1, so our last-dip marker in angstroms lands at 7506.5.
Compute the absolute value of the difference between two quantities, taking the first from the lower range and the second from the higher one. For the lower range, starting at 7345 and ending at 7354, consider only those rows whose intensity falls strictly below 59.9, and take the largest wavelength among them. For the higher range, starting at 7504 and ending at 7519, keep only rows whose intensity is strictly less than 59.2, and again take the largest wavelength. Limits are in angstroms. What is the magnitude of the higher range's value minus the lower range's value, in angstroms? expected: 166.5 angstroms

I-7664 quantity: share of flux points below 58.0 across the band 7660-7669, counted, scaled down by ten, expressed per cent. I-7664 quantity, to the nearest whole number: 50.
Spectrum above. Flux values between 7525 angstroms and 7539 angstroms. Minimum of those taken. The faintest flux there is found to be 52.3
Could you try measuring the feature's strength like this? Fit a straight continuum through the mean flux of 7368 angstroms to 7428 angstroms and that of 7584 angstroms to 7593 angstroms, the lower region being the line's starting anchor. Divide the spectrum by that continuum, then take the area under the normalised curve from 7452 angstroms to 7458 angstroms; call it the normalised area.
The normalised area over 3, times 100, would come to 196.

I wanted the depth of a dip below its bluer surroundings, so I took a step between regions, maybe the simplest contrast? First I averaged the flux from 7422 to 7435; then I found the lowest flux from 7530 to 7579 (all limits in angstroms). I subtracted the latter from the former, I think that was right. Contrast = 9.2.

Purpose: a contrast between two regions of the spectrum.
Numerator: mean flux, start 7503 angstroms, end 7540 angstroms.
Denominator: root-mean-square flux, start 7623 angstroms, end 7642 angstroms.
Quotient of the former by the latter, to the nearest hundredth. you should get 1.02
